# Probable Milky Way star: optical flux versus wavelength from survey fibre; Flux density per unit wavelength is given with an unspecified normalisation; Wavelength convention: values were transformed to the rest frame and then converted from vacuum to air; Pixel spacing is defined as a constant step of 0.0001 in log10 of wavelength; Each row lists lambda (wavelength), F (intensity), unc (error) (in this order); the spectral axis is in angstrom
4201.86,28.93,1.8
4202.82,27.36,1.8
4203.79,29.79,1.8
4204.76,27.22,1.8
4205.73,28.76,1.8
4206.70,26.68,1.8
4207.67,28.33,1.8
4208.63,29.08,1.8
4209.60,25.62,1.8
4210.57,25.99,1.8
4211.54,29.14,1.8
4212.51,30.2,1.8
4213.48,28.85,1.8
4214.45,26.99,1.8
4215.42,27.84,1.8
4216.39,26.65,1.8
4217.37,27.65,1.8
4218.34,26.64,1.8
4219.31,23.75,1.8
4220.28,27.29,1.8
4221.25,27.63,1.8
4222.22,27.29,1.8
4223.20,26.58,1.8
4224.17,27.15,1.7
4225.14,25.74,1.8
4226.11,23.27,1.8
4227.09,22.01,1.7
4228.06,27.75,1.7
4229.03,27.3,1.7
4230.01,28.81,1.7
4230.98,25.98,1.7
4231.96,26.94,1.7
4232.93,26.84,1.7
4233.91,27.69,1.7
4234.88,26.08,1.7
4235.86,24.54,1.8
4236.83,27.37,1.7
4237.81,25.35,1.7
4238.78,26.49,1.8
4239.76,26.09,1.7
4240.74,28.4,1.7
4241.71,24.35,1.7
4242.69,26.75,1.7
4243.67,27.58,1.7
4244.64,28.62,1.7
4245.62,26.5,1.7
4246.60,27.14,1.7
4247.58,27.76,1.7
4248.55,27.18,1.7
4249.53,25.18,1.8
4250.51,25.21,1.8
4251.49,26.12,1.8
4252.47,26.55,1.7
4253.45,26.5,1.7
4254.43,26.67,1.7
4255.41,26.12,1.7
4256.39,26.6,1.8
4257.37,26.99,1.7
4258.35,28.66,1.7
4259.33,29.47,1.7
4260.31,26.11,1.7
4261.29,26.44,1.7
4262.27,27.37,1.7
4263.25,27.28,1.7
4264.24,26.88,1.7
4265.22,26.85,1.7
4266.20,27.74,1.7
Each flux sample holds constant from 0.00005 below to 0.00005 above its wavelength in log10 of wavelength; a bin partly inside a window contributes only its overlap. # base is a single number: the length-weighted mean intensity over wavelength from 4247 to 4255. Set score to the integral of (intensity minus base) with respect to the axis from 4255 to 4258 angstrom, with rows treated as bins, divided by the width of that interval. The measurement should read 0.3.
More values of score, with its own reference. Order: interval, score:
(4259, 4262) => 0.8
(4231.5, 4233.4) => 0.5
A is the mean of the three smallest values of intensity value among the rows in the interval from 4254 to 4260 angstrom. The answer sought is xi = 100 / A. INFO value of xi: 3.78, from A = 26.5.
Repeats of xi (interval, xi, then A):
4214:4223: 3.89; 25.7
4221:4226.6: 3.97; 25.2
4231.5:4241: 3.95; 25.3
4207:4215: 3.82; 26.2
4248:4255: 3.92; 25.5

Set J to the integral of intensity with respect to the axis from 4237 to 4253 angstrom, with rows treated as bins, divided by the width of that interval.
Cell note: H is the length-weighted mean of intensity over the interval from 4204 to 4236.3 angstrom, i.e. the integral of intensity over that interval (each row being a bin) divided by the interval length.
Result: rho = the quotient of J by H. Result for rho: 0.99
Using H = 26.94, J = 26.6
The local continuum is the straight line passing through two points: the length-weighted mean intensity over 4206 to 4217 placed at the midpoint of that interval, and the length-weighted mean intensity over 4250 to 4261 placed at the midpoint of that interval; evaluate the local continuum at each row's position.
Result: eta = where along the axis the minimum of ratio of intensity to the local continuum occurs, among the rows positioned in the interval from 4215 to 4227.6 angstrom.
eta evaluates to 4227.09 angstrom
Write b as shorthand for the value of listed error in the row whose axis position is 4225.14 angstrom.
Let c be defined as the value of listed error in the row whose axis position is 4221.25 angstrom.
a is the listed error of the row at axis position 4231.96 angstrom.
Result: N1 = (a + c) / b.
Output 1.94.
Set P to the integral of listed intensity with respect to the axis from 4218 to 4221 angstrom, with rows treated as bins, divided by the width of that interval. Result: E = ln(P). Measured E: 3.26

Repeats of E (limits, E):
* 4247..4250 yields 3.29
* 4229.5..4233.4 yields 3.30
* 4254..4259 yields 3.30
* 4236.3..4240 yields 3.27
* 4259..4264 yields 3.30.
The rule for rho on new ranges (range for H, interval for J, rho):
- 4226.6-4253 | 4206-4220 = 1.03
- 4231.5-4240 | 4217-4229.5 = 0.99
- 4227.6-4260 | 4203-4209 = 1.05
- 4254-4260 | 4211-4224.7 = 1.00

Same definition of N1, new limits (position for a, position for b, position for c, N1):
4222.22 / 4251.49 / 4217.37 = 2.00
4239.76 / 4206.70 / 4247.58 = 1.89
